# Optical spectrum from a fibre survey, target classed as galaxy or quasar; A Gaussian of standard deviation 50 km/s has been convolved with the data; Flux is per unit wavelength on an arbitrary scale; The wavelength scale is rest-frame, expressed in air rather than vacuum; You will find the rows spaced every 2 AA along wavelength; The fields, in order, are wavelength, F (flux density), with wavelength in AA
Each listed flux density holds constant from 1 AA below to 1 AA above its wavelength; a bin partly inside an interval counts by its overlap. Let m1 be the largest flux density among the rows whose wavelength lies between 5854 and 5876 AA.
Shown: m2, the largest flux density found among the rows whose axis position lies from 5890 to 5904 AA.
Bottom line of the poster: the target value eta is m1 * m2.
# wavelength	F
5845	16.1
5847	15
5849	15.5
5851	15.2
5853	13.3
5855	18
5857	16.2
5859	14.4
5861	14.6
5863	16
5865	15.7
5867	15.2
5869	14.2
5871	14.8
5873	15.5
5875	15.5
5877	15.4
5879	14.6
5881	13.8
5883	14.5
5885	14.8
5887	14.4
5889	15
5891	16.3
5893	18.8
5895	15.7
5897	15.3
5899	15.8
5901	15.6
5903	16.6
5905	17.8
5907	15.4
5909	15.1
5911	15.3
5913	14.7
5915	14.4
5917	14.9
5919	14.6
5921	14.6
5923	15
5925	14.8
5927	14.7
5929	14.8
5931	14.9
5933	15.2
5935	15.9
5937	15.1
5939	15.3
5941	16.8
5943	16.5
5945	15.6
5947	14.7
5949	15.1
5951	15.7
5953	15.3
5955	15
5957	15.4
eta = 338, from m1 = 18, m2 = 18.8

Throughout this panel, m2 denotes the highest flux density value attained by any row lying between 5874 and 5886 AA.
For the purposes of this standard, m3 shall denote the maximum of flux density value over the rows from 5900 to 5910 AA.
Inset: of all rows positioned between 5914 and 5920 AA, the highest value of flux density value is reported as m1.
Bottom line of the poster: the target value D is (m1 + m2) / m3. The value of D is 1.71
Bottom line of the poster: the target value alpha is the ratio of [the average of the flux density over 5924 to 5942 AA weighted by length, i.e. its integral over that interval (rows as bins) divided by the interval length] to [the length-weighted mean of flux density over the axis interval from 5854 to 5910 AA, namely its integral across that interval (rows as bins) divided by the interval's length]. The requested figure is 0.98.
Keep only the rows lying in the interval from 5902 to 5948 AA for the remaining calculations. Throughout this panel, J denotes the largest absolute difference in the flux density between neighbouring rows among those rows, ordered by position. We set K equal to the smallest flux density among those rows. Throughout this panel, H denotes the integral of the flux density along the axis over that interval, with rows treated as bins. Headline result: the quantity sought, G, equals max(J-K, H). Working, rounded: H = 705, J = 2.4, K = 14.4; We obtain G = 705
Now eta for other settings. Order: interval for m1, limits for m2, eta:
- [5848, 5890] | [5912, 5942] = 302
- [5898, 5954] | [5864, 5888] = 279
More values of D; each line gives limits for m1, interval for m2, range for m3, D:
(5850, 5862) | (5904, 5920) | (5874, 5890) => 2.31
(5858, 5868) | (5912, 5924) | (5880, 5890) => 2.07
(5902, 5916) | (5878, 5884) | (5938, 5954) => 1.93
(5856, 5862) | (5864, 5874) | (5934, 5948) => 1.90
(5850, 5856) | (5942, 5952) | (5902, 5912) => 1.94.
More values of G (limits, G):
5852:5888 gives 542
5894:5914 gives 315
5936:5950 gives 218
